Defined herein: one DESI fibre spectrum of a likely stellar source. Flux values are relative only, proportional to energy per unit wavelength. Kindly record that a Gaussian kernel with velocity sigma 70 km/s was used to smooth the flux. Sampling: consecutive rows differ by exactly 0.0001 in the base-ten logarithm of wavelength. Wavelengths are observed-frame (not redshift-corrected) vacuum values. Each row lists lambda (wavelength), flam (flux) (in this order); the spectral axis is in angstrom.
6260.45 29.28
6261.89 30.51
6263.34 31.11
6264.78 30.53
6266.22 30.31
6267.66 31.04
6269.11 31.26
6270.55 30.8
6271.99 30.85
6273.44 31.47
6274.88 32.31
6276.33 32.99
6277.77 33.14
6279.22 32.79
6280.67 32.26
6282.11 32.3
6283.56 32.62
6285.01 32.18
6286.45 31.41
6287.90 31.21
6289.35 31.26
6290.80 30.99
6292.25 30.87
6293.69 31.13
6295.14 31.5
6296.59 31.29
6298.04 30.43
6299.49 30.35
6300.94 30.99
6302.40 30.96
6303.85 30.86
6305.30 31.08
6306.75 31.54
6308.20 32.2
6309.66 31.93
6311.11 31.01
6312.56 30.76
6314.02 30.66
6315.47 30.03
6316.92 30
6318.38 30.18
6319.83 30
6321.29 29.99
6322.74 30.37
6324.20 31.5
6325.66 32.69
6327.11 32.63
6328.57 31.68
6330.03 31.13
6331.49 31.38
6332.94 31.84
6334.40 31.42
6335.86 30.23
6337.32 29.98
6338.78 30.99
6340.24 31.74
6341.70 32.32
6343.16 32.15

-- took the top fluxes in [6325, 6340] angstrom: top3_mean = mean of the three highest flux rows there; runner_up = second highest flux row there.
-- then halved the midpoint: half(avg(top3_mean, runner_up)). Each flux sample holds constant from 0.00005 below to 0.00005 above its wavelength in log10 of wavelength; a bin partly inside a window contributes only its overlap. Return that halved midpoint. 16.3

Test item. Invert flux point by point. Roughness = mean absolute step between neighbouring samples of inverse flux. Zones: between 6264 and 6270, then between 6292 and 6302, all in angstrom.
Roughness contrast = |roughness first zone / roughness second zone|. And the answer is 1.0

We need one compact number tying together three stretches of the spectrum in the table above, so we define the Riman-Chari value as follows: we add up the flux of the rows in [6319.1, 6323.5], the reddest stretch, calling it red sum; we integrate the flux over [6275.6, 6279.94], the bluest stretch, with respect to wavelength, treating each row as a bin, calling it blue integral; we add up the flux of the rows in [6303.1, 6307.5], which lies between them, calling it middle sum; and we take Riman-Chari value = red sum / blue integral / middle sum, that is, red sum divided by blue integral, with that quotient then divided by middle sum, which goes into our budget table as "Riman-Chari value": 0.0068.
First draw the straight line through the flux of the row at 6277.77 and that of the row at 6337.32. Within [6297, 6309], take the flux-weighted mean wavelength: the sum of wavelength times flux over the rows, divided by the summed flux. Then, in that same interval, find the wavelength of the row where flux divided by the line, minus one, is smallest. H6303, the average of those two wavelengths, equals 6301.3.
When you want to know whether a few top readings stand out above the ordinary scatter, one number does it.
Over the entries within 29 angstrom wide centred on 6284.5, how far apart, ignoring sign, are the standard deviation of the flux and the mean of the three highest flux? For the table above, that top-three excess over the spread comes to 32.2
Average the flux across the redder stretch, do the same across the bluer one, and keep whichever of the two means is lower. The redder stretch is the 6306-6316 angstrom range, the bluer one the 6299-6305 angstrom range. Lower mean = 30.8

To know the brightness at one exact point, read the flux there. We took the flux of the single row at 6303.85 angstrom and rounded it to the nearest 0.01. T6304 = 30.86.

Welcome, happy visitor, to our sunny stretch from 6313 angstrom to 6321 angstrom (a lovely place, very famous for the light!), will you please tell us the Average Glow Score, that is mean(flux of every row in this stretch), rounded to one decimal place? 30.2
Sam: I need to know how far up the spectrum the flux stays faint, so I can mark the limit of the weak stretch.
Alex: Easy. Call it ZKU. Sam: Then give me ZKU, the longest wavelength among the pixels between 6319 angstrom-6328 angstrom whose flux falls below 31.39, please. 6322.74 angstrom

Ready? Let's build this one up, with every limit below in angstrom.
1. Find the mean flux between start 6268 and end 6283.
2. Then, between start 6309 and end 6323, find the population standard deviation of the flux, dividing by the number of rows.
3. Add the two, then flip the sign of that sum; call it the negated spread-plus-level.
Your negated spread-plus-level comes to -32.6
